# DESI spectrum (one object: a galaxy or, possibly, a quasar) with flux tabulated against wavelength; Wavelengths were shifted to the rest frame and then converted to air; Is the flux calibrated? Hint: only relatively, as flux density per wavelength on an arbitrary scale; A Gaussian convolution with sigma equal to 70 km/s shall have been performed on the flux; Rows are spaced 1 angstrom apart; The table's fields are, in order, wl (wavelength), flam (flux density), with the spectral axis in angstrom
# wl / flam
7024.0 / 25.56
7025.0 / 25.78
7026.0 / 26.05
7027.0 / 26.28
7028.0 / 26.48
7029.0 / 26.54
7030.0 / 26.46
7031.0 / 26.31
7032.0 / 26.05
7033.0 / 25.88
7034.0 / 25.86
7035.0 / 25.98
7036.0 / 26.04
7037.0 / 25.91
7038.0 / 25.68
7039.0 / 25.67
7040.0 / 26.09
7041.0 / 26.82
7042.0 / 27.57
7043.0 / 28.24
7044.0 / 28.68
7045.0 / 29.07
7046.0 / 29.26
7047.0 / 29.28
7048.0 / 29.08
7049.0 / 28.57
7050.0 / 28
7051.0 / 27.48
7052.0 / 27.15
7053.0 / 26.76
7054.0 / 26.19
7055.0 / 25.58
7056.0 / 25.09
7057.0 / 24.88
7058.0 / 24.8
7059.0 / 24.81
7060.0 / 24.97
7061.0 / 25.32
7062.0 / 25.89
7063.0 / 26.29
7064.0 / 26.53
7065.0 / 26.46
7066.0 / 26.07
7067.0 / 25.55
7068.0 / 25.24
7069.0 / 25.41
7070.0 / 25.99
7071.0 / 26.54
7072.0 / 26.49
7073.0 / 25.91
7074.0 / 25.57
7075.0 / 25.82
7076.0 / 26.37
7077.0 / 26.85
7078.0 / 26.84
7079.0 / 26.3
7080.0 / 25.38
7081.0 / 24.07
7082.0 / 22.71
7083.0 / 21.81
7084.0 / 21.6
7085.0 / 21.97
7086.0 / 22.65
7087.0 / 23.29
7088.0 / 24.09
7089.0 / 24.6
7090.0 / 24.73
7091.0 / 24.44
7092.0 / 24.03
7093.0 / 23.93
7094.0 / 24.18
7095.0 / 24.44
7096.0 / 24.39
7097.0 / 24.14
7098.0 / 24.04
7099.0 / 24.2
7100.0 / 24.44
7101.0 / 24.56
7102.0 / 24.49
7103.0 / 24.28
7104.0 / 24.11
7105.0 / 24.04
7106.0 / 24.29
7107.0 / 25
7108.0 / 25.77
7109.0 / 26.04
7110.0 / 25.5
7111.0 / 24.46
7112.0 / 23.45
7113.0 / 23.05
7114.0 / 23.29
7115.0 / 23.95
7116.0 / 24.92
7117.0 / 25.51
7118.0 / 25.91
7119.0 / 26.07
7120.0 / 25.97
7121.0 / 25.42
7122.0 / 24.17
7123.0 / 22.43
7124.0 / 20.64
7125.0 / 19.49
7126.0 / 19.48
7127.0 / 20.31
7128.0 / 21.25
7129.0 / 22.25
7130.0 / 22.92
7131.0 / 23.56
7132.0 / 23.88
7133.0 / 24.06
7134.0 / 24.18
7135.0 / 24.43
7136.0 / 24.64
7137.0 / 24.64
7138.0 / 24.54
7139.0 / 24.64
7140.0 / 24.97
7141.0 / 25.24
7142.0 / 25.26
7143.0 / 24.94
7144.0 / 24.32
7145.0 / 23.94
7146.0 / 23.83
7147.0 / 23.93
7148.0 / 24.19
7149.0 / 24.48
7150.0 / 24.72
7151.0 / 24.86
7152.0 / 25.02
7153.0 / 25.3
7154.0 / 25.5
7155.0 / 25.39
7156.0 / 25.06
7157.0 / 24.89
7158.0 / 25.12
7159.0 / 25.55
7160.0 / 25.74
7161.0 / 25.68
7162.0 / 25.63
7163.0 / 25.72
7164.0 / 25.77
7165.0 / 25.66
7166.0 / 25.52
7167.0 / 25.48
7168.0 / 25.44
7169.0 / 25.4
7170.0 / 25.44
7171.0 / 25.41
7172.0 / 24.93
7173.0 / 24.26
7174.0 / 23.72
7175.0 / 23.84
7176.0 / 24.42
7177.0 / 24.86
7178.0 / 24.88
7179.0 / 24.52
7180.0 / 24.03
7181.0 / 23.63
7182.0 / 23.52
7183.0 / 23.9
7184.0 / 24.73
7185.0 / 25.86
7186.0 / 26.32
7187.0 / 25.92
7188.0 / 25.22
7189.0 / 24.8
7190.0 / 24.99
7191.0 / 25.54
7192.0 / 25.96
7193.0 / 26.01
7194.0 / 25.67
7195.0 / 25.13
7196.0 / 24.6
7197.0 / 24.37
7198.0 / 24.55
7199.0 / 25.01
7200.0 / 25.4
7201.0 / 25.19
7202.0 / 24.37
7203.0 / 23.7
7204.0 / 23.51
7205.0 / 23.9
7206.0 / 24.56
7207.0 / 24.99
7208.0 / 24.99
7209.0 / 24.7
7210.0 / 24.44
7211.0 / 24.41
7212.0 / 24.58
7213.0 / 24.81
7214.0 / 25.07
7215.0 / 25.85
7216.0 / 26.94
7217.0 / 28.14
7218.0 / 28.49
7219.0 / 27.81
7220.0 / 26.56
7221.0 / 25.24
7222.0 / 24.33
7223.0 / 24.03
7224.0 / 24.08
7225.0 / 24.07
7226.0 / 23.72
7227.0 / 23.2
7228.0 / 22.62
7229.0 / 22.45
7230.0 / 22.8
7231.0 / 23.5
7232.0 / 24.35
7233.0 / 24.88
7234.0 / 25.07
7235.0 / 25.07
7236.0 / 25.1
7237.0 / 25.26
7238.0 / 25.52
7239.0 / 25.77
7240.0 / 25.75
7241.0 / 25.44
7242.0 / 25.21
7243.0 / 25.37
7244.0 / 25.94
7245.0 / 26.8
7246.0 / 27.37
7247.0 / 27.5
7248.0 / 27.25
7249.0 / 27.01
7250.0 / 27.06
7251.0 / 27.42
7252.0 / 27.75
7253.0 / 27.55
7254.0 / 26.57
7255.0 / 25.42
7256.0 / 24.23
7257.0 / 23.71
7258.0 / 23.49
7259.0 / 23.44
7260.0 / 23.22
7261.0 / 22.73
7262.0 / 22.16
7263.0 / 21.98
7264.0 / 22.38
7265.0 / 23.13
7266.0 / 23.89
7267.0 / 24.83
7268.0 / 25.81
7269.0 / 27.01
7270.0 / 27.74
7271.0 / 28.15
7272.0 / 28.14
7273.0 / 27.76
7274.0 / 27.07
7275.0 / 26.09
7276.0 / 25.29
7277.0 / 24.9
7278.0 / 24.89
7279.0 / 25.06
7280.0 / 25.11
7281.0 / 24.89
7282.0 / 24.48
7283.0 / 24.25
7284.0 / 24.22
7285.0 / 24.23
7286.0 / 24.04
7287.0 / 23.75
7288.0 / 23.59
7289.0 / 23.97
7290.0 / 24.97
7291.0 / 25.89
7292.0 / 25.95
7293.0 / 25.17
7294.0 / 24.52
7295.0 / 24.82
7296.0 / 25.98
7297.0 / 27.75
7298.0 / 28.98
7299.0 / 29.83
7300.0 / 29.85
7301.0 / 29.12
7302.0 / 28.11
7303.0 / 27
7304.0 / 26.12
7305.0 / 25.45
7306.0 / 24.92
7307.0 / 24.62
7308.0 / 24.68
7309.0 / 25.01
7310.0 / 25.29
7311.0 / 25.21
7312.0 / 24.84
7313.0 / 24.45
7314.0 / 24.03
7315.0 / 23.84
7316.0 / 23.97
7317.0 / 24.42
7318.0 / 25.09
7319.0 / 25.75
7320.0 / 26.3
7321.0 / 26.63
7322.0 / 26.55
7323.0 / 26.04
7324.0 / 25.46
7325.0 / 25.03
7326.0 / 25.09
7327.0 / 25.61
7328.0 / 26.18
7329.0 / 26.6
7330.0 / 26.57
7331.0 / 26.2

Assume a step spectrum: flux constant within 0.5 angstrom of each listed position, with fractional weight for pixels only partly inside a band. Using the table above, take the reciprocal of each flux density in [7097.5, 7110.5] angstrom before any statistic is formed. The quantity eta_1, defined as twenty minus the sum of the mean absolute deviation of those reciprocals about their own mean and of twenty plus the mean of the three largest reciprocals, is -0.0425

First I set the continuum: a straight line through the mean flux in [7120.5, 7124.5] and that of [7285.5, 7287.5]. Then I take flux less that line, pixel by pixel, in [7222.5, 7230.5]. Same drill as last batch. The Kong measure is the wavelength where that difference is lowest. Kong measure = 7229.0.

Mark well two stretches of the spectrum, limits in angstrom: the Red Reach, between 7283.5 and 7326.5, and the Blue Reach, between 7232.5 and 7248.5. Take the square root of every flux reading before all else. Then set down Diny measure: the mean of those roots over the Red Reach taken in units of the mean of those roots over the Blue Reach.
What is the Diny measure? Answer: 1.00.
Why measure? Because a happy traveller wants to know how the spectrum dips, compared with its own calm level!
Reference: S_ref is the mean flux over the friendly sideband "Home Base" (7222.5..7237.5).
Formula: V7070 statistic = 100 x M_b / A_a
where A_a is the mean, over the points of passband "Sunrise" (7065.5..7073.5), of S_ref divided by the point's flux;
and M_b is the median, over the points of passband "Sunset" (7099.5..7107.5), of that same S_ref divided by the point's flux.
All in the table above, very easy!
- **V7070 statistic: 106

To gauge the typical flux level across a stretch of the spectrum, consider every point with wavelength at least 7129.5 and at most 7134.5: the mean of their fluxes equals 23.7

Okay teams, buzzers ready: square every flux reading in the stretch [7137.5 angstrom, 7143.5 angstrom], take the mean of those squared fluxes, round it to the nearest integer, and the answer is 622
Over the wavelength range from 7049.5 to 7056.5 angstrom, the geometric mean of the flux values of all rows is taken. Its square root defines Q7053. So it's 5.16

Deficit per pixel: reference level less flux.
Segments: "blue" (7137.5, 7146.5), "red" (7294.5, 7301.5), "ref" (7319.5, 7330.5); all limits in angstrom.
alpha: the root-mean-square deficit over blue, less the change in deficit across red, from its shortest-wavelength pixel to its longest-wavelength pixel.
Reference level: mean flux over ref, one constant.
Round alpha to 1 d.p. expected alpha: 5.8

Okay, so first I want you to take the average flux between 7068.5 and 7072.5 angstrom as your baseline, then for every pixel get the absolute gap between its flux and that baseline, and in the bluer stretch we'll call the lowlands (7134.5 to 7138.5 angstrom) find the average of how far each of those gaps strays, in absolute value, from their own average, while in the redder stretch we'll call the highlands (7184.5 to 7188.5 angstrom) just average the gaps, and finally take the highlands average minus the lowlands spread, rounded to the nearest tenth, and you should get 0.3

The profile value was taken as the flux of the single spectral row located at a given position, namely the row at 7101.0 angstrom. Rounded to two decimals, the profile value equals 24.56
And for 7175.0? 23.84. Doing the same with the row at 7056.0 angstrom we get 25.09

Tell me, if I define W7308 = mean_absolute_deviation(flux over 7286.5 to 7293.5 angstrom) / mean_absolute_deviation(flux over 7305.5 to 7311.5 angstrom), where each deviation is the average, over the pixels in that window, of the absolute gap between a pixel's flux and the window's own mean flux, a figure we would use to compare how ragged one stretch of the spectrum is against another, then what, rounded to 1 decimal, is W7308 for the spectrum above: 3.9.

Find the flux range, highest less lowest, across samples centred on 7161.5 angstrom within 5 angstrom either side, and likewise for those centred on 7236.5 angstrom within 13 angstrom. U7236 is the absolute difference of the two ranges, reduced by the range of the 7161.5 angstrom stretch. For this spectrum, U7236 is 3.3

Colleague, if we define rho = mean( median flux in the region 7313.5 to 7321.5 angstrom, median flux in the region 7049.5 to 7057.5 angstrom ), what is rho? 25.6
